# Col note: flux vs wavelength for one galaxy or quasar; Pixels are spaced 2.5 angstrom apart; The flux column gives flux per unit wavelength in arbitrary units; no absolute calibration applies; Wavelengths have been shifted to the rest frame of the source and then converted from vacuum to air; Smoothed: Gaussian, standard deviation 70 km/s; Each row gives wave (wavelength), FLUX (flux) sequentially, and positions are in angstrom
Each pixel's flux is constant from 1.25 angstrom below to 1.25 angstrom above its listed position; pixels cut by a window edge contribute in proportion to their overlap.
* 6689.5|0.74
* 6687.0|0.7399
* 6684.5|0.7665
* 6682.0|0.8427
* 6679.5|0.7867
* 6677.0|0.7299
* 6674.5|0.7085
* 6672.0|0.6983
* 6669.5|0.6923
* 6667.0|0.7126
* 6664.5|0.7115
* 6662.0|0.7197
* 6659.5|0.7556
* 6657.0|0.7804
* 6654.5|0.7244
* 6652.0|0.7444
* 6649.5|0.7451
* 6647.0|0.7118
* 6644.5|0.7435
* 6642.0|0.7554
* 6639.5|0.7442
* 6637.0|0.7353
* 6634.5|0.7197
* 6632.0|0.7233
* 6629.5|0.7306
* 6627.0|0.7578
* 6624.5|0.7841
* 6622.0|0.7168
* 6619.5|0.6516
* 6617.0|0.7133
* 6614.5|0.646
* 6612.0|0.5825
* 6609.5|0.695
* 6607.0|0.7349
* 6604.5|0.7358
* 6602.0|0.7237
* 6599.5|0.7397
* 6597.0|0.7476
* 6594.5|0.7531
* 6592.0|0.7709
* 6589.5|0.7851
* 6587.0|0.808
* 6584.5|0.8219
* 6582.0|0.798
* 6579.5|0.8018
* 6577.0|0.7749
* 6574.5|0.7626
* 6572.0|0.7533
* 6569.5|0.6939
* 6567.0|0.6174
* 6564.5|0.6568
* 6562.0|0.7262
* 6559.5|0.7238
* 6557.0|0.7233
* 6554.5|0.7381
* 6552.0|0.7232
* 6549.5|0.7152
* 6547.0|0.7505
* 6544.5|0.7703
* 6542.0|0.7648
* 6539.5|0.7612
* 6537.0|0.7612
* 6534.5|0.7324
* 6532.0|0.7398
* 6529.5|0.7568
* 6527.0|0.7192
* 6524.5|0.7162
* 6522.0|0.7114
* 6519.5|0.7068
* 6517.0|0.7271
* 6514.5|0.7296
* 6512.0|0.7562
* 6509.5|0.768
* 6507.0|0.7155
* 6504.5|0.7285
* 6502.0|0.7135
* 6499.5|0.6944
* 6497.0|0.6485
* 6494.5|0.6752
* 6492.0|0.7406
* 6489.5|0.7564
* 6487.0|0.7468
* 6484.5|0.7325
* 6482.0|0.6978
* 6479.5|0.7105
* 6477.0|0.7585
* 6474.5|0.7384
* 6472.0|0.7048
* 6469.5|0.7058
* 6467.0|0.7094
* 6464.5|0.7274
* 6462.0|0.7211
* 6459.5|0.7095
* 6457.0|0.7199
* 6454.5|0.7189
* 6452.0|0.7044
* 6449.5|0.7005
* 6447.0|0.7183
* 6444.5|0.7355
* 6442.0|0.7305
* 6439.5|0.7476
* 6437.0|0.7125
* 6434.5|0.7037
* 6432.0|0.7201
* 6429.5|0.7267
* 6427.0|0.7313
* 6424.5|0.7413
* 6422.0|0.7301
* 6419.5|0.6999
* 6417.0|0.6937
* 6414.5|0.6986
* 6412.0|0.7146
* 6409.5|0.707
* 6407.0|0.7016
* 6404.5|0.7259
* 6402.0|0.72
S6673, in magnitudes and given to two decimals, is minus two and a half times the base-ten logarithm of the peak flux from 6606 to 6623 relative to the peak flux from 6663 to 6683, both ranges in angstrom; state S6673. 0.15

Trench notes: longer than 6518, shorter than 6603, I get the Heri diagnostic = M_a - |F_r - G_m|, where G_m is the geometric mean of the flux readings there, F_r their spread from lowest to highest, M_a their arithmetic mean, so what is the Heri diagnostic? 0.206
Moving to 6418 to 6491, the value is 0.061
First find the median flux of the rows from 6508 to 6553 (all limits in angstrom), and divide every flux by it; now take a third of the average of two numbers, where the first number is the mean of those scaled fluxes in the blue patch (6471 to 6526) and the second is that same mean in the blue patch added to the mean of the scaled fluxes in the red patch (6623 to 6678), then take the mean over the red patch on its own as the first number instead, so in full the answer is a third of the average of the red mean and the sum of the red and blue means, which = 0.495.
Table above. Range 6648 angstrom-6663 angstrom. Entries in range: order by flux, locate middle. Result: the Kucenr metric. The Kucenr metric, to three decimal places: 0.745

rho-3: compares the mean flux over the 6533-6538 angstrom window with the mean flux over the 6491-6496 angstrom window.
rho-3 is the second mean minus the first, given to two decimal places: -0.04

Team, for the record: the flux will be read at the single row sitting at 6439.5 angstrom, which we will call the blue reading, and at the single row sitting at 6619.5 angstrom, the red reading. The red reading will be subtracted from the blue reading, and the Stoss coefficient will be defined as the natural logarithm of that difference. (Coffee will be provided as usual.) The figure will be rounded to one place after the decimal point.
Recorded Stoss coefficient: -2.3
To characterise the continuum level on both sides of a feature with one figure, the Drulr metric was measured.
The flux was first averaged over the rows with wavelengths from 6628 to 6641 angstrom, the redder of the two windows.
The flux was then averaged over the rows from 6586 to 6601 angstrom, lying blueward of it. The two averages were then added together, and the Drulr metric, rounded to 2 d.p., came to 1.50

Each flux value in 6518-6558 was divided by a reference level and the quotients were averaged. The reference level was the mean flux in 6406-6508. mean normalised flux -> 1.028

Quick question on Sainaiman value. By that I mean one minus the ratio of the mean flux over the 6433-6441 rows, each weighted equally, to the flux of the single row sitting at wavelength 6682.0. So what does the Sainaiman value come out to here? 0.144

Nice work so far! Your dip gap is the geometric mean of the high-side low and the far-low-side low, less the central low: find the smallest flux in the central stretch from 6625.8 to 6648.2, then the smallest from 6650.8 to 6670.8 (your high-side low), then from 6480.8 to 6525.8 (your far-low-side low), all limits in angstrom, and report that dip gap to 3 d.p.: -0.042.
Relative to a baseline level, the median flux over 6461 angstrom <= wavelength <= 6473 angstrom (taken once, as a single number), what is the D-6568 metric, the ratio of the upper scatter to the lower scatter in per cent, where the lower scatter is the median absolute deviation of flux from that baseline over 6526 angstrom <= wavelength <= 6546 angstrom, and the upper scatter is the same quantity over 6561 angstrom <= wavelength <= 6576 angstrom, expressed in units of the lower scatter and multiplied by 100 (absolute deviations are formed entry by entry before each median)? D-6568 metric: 97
